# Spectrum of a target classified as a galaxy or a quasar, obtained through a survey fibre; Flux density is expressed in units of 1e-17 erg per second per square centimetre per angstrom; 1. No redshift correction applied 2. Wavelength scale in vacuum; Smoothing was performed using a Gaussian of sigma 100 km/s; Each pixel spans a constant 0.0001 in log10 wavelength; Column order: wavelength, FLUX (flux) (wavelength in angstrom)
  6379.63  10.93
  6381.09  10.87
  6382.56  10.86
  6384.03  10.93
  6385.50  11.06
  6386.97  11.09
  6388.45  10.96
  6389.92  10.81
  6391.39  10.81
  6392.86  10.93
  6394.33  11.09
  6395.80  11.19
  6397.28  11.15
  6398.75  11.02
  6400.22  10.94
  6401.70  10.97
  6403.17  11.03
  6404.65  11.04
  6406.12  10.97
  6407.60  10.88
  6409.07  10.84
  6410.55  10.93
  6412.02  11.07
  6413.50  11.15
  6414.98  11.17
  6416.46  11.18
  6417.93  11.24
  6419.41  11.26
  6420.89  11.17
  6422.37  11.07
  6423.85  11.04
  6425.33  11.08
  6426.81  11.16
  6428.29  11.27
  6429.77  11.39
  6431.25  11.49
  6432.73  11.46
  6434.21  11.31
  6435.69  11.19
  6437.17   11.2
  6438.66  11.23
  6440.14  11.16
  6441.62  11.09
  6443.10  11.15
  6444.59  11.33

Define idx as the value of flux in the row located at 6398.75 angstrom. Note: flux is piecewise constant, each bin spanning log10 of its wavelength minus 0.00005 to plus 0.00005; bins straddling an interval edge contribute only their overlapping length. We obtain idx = 11.02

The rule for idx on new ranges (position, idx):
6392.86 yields 10.93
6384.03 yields 10.93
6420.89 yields 11.17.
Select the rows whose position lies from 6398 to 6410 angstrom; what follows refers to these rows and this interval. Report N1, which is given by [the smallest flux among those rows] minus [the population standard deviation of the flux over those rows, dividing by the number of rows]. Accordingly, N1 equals 10.8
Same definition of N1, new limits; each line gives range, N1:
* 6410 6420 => 10.8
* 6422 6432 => 10.9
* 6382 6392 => 10.7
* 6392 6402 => 10.8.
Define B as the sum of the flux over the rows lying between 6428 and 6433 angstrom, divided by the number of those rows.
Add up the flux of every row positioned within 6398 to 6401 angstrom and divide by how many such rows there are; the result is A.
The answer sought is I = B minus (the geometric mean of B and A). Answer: 0.21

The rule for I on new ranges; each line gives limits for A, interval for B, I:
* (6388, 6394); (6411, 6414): 0.12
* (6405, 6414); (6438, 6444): 0.09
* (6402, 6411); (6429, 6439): 0.19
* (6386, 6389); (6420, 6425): 0.03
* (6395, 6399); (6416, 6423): 0.03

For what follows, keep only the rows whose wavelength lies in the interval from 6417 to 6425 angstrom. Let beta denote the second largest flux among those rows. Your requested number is 11.24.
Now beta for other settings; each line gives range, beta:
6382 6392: 11.06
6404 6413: 11.04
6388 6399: 11.15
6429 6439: 11.46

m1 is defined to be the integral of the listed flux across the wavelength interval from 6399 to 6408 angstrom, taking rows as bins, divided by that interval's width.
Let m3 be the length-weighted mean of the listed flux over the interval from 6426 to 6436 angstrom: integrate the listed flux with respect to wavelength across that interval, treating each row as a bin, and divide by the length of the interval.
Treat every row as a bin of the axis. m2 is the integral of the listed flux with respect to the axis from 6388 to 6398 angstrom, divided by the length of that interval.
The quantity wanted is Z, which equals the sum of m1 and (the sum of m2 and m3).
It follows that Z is 33.3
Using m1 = 11.0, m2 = 11.0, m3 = 11.3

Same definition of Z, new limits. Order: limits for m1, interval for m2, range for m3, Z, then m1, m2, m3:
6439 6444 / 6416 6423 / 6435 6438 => 33.5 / 11.2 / 11.2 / 11.2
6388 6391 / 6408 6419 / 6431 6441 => 33.2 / 10.9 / 11.1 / 11.3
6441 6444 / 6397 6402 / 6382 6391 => 33.1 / 11.1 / 11.0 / 10.9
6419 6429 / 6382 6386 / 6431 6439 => 33.4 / 11.1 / 10.9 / 11.3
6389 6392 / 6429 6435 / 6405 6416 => 33.3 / 10.8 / 11.4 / 11.0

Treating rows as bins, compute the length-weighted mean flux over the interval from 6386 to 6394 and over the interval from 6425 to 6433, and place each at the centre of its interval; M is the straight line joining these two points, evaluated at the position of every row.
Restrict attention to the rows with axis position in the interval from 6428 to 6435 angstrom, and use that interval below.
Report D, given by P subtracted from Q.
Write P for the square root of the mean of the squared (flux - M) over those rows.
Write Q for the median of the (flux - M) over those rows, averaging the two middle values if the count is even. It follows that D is -0.03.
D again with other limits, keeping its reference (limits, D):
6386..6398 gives -0.05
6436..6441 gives -0.41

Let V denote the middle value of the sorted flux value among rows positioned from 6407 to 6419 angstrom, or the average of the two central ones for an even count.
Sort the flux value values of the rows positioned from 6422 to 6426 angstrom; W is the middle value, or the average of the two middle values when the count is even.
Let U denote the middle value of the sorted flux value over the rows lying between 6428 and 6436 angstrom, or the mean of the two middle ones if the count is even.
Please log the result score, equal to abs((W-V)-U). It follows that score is 11.4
